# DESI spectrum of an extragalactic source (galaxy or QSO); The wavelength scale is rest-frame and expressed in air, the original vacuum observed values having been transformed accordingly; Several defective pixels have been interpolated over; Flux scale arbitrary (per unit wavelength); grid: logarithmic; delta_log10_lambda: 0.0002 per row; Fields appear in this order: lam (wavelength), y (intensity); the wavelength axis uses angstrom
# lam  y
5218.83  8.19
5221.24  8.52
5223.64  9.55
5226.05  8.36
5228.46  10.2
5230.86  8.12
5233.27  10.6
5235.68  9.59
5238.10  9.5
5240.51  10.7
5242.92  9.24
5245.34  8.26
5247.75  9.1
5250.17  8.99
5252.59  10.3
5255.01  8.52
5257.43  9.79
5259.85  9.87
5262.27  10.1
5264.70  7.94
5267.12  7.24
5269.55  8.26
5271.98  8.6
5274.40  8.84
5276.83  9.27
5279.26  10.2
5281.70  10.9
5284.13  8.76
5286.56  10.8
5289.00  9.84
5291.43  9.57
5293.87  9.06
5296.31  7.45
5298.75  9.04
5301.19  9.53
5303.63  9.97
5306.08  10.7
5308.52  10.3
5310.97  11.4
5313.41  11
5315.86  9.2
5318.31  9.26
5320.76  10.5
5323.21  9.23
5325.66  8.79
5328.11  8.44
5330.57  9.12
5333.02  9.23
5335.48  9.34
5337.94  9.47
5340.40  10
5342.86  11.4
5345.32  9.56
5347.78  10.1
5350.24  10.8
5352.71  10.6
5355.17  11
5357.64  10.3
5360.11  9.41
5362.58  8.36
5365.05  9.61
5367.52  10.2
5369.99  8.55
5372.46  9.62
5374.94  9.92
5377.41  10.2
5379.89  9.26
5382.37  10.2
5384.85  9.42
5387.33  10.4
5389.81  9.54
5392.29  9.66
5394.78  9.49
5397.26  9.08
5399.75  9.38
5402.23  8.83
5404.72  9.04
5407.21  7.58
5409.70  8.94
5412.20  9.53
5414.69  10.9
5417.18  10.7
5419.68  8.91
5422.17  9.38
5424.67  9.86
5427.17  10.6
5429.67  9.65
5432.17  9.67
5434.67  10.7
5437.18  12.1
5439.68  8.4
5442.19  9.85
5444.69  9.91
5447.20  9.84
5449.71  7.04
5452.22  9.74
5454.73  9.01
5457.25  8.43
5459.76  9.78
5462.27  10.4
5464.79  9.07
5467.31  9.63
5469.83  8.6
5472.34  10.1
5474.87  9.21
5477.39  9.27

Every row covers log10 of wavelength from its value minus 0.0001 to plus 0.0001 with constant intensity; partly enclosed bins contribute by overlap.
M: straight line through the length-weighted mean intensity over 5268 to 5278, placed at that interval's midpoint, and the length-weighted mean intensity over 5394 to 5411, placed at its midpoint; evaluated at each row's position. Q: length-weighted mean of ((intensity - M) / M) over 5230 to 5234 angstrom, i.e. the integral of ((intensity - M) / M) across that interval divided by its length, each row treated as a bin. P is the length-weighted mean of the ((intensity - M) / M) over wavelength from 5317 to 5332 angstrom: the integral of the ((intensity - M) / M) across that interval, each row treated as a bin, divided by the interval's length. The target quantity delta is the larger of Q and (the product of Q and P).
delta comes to 0.080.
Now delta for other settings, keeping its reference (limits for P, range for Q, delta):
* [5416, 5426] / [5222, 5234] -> 0.077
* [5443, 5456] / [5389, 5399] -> 0.063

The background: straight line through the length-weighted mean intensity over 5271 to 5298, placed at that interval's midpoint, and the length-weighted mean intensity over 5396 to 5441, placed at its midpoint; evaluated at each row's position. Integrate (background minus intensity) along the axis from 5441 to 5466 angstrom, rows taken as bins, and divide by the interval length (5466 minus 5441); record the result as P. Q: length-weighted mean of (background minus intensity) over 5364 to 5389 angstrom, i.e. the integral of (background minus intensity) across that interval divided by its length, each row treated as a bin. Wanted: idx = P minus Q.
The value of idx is 0.6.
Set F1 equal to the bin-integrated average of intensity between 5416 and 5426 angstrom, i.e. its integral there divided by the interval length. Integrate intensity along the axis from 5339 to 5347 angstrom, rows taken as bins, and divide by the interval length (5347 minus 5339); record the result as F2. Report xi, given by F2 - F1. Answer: 0.6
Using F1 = 9.7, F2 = 10.3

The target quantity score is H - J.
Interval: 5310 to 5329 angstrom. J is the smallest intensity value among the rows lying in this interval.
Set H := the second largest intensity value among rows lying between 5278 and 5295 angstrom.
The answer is 2.4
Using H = 10.8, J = 8.44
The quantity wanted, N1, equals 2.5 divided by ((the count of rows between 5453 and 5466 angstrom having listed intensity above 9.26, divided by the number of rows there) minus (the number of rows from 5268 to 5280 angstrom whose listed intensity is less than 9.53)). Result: -0.7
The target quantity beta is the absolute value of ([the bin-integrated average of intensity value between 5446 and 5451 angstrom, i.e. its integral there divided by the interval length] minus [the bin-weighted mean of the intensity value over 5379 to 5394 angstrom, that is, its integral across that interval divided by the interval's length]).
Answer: 1.3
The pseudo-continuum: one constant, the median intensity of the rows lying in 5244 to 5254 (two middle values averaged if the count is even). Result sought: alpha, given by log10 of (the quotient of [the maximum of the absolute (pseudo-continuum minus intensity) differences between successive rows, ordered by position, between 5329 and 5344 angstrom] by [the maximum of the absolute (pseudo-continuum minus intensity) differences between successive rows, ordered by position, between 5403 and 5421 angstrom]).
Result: -0.1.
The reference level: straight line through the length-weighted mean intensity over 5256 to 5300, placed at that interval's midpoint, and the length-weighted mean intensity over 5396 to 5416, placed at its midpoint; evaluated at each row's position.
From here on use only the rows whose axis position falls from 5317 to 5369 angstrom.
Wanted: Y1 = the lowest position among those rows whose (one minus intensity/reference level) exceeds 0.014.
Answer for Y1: 5325.66 angstrom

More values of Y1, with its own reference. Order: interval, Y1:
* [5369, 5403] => 5369.99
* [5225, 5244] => 5226.05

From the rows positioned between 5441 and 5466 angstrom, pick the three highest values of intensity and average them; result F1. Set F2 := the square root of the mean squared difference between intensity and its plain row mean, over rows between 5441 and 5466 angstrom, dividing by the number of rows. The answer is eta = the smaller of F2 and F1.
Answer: 0.93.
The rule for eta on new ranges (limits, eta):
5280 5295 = 0.81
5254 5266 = 0.85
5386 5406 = 0.45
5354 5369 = 0.83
